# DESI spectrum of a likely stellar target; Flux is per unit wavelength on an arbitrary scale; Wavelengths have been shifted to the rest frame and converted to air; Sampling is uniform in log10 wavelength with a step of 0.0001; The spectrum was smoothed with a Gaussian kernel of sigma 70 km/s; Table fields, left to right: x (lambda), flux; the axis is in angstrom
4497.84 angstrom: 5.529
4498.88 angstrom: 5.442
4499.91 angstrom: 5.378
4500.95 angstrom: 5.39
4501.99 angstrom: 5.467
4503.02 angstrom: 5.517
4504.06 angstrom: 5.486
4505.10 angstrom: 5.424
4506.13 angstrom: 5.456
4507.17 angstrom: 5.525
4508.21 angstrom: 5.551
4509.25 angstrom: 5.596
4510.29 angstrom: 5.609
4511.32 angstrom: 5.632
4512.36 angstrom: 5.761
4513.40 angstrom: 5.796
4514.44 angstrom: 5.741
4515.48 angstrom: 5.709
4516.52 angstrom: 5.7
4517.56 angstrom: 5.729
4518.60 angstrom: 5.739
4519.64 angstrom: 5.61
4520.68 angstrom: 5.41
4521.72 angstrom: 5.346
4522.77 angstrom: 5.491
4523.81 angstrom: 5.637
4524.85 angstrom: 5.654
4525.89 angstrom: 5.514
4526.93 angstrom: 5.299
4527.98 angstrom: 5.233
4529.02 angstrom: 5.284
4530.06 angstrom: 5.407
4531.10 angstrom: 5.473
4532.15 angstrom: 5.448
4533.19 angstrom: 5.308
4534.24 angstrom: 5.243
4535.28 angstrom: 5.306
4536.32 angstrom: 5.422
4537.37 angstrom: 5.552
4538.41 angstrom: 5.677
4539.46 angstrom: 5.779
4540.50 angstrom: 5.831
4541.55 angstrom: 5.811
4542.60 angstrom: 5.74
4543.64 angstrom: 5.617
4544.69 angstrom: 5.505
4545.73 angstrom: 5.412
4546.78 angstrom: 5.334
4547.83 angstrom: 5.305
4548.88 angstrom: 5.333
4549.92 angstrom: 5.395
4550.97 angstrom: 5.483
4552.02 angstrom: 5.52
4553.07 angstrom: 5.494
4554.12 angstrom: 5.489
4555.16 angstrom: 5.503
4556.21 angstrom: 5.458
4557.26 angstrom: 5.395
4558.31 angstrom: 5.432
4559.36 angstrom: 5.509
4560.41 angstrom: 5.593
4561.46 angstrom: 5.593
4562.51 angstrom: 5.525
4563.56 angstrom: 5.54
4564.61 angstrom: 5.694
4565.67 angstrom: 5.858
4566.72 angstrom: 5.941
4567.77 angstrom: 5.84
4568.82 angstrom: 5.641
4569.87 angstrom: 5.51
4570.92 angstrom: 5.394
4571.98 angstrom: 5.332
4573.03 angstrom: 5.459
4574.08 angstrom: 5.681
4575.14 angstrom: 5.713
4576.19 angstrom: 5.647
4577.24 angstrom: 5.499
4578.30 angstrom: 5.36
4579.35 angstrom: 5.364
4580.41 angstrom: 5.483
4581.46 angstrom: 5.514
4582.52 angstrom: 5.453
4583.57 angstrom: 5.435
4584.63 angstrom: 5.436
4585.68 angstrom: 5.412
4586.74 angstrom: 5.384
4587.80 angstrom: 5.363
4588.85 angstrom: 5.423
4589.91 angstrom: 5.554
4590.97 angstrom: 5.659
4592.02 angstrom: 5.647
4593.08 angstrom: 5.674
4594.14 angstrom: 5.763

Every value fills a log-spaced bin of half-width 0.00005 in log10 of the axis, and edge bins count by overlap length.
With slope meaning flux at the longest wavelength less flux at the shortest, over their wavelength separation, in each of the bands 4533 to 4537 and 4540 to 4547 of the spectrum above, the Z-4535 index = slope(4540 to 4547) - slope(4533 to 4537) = -0.12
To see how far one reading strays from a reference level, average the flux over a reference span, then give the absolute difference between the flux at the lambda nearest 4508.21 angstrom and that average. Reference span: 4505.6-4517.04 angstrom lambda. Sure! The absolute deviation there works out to 0.09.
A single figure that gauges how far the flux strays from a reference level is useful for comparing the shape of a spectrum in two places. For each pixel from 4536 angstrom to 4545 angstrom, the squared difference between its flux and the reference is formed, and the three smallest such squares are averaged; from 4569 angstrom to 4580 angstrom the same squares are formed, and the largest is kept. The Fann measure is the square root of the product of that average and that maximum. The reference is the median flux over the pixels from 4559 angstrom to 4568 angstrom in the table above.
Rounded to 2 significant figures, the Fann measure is 0.015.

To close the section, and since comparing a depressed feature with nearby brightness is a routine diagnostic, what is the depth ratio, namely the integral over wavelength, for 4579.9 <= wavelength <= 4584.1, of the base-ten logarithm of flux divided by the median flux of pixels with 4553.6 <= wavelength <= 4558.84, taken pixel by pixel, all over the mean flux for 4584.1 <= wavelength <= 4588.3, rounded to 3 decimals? 0.001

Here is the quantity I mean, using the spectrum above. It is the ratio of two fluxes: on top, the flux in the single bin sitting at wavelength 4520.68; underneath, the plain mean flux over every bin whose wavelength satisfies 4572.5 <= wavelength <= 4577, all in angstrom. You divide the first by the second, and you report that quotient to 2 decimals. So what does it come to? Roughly 0.96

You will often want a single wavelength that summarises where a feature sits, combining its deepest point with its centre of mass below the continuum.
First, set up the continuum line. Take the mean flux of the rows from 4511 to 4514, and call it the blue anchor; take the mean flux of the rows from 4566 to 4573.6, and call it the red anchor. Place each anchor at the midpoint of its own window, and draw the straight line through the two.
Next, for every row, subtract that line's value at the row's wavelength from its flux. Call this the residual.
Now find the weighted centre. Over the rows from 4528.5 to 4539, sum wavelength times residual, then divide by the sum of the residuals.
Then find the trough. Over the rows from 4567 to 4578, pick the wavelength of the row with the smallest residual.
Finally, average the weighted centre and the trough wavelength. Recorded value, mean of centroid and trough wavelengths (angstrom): 4552.4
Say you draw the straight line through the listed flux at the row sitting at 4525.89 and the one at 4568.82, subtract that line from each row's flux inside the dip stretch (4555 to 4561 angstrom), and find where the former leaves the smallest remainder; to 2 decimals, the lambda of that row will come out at 4557.26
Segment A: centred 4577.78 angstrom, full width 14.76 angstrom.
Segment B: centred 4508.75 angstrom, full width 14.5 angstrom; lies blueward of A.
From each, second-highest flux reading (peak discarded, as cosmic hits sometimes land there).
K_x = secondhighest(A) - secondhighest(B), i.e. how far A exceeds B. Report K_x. -0.1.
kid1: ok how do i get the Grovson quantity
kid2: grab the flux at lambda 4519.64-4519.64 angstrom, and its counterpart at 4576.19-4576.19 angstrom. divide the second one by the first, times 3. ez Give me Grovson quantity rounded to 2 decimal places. 3.02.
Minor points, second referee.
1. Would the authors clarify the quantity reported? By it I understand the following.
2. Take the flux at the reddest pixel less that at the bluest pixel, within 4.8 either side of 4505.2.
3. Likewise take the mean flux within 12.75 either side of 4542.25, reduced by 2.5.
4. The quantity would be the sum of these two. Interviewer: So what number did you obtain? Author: 3.20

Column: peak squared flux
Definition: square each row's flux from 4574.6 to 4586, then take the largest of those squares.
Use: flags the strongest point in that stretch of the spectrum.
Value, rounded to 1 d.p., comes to 32.6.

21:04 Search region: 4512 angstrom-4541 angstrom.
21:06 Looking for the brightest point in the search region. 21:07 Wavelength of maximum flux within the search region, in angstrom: 4540.50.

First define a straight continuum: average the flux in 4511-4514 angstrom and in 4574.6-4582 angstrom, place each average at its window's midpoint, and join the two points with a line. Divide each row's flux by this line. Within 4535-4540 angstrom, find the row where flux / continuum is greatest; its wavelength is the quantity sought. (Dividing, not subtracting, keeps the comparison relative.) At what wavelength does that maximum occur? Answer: 4539.46 angstrom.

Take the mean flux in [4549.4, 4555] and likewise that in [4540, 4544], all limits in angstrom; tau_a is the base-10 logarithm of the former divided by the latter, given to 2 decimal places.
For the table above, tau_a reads -0.02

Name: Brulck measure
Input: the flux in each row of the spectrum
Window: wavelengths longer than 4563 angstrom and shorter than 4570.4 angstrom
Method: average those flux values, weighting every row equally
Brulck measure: 5.72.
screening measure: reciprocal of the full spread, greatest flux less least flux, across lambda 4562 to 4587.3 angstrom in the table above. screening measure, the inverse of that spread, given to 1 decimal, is 1.6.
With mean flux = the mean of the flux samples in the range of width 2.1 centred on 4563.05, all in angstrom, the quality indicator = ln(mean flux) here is 1.71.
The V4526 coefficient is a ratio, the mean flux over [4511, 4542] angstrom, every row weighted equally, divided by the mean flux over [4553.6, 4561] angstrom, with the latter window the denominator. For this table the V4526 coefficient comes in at 1.01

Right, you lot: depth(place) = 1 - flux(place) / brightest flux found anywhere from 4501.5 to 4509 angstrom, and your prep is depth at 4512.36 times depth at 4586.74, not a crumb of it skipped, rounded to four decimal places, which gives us -0.0011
